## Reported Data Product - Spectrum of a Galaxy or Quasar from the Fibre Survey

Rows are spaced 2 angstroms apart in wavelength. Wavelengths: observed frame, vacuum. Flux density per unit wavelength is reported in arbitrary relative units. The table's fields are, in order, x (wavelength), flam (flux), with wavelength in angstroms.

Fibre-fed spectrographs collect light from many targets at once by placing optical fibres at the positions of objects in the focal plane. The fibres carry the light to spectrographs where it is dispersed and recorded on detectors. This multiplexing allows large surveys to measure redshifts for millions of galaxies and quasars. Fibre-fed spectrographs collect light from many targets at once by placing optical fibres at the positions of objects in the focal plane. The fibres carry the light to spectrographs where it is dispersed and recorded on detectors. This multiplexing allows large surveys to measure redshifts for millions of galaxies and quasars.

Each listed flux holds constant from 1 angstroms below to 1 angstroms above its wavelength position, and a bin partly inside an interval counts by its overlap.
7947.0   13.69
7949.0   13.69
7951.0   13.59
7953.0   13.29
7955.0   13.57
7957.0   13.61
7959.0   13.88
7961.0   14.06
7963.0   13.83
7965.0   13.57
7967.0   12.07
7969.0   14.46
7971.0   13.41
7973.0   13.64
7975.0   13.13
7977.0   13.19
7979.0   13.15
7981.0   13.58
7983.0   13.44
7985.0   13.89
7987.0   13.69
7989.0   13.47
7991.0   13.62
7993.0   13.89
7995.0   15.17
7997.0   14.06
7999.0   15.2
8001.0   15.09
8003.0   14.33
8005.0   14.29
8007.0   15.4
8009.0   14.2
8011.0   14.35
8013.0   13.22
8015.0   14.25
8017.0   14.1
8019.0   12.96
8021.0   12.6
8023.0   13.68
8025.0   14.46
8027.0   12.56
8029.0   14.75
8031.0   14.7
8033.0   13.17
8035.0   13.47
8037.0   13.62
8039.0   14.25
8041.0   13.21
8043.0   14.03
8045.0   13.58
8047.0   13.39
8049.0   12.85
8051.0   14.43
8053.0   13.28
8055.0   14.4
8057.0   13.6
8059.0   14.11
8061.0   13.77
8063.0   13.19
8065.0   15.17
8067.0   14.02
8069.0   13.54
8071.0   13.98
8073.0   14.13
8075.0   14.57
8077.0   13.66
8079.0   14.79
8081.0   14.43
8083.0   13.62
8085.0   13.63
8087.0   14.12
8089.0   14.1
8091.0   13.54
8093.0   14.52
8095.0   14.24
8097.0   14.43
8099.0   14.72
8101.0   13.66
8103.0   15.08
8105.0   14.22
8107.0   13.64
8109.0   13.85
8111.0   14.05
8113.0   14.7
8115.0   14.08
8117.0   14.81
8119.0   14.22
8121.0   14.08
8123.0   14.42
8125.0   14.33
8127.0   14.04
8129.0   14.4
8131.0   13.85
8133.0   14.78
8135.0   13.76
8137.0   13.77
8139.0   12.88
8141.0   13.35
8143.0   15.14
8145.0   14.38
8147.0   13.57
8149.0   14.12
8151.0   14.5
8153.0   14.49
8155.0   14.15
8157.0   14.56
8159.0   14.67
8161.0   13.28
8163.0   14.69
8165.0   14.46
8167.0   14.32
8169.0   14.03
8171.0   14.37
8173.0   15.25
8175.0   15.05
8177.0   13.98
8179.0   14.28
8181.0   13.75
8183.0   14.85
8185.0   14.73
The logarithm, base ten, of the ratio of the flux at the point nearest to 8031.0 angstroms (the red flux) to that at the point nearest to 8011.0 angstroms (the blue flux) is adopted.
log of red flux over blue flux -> 0.010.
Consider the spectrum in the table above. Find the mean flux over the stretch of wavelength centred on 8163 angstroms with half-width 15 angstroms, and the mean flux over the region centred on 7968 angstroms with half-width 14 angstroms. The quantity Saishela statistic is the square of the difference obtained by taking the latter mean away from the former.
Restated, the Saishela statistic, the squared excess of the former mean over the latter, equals 0.78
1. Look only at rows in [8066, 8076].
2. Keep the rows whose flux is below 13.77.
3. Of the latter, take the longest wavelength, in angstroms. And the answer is 8069.0 angstroms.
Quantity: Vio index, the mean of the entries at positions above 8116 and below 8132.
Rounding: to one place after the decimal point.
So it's 14.3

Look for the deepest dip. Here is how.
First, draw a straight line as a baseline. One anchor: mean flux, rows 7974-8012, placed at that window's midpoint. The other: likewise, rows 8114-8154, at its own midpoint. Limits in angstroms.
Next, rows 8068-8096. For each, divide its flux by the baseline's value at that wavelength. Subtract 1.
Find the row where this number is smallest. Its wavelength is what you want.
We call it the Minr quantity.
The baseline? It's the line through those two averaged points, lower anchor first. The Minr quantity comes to 8091.0 angstroms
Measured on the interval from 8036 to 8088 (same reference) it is 8049.0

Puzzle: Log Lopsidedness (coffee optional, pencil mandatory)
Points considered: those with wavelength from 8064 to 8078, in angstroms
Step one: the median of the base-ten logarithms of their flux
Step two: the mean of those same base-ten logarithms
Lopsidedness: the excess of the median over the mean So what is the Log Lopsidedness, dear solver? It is -0.004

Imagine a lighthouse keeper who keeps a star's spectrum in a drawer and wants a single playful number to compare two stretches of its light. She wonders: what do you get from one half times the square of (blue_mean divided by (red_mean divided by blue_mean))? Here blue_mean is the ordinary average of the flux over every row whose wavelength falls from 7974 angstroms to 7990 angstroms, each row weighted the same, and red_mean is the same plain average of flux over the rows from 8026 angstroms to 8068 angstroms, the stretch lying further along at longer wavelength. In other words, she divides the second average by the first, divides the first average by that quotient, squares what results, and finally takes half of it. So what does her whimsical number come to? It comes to 86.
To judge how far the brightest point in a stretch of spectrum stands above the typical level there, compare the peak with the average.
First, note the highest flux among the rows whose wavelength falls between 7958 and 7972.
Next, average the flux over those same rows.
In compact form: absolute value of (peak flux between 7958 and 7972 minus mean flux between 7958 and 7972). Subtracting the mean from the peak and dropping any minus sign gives 0.85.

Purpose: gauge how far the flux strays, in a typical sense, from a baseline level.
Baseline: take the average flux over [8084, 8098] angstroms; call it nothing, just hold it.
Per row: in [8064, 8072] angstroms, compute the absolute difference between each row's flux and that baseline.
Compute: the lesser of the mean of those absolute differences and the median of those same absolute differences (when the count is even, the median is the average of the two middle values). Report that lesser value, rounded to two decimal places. 0.32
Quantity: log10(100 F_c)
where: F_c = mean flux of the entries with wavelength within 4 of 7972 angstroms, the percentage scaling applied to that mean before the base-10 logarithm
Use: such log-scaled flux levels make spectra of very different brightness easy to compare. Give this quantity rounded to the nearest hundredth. 3.14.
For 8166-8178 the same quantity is 3.16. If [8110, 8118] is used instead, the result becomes 3.16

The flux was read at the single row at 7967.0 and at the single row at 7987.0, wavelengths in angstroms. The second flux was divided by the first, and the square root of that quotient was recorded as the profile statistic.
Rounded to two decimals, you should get 1.06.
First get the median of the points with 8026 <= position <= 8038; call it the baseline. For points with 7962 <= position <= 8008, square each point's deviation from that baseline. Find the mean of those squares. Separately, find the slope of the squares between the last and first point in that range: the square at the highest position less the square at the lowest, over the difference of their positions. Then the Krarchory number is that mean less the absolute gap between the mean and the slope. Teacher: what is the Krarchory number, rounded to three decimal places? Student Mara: 0.076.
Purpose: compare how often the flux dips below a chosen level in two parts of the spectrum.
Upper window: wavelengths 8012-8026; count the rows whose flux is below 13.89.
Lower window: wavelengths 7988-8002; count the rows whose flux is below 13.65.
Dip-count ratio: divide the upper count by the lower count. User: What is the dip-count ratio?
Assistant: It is 2.0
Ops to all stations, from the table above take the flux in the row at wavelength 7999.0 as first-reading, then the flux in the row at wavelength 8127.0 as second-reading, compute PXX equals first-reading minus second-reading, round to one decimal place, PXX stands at 1.2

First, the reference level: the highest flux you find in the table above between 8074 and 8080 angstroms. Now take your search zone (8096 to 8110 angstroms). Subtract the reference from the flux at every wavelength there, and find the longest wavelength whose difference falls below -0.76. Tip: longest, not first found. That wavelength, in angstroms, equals 8109.0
